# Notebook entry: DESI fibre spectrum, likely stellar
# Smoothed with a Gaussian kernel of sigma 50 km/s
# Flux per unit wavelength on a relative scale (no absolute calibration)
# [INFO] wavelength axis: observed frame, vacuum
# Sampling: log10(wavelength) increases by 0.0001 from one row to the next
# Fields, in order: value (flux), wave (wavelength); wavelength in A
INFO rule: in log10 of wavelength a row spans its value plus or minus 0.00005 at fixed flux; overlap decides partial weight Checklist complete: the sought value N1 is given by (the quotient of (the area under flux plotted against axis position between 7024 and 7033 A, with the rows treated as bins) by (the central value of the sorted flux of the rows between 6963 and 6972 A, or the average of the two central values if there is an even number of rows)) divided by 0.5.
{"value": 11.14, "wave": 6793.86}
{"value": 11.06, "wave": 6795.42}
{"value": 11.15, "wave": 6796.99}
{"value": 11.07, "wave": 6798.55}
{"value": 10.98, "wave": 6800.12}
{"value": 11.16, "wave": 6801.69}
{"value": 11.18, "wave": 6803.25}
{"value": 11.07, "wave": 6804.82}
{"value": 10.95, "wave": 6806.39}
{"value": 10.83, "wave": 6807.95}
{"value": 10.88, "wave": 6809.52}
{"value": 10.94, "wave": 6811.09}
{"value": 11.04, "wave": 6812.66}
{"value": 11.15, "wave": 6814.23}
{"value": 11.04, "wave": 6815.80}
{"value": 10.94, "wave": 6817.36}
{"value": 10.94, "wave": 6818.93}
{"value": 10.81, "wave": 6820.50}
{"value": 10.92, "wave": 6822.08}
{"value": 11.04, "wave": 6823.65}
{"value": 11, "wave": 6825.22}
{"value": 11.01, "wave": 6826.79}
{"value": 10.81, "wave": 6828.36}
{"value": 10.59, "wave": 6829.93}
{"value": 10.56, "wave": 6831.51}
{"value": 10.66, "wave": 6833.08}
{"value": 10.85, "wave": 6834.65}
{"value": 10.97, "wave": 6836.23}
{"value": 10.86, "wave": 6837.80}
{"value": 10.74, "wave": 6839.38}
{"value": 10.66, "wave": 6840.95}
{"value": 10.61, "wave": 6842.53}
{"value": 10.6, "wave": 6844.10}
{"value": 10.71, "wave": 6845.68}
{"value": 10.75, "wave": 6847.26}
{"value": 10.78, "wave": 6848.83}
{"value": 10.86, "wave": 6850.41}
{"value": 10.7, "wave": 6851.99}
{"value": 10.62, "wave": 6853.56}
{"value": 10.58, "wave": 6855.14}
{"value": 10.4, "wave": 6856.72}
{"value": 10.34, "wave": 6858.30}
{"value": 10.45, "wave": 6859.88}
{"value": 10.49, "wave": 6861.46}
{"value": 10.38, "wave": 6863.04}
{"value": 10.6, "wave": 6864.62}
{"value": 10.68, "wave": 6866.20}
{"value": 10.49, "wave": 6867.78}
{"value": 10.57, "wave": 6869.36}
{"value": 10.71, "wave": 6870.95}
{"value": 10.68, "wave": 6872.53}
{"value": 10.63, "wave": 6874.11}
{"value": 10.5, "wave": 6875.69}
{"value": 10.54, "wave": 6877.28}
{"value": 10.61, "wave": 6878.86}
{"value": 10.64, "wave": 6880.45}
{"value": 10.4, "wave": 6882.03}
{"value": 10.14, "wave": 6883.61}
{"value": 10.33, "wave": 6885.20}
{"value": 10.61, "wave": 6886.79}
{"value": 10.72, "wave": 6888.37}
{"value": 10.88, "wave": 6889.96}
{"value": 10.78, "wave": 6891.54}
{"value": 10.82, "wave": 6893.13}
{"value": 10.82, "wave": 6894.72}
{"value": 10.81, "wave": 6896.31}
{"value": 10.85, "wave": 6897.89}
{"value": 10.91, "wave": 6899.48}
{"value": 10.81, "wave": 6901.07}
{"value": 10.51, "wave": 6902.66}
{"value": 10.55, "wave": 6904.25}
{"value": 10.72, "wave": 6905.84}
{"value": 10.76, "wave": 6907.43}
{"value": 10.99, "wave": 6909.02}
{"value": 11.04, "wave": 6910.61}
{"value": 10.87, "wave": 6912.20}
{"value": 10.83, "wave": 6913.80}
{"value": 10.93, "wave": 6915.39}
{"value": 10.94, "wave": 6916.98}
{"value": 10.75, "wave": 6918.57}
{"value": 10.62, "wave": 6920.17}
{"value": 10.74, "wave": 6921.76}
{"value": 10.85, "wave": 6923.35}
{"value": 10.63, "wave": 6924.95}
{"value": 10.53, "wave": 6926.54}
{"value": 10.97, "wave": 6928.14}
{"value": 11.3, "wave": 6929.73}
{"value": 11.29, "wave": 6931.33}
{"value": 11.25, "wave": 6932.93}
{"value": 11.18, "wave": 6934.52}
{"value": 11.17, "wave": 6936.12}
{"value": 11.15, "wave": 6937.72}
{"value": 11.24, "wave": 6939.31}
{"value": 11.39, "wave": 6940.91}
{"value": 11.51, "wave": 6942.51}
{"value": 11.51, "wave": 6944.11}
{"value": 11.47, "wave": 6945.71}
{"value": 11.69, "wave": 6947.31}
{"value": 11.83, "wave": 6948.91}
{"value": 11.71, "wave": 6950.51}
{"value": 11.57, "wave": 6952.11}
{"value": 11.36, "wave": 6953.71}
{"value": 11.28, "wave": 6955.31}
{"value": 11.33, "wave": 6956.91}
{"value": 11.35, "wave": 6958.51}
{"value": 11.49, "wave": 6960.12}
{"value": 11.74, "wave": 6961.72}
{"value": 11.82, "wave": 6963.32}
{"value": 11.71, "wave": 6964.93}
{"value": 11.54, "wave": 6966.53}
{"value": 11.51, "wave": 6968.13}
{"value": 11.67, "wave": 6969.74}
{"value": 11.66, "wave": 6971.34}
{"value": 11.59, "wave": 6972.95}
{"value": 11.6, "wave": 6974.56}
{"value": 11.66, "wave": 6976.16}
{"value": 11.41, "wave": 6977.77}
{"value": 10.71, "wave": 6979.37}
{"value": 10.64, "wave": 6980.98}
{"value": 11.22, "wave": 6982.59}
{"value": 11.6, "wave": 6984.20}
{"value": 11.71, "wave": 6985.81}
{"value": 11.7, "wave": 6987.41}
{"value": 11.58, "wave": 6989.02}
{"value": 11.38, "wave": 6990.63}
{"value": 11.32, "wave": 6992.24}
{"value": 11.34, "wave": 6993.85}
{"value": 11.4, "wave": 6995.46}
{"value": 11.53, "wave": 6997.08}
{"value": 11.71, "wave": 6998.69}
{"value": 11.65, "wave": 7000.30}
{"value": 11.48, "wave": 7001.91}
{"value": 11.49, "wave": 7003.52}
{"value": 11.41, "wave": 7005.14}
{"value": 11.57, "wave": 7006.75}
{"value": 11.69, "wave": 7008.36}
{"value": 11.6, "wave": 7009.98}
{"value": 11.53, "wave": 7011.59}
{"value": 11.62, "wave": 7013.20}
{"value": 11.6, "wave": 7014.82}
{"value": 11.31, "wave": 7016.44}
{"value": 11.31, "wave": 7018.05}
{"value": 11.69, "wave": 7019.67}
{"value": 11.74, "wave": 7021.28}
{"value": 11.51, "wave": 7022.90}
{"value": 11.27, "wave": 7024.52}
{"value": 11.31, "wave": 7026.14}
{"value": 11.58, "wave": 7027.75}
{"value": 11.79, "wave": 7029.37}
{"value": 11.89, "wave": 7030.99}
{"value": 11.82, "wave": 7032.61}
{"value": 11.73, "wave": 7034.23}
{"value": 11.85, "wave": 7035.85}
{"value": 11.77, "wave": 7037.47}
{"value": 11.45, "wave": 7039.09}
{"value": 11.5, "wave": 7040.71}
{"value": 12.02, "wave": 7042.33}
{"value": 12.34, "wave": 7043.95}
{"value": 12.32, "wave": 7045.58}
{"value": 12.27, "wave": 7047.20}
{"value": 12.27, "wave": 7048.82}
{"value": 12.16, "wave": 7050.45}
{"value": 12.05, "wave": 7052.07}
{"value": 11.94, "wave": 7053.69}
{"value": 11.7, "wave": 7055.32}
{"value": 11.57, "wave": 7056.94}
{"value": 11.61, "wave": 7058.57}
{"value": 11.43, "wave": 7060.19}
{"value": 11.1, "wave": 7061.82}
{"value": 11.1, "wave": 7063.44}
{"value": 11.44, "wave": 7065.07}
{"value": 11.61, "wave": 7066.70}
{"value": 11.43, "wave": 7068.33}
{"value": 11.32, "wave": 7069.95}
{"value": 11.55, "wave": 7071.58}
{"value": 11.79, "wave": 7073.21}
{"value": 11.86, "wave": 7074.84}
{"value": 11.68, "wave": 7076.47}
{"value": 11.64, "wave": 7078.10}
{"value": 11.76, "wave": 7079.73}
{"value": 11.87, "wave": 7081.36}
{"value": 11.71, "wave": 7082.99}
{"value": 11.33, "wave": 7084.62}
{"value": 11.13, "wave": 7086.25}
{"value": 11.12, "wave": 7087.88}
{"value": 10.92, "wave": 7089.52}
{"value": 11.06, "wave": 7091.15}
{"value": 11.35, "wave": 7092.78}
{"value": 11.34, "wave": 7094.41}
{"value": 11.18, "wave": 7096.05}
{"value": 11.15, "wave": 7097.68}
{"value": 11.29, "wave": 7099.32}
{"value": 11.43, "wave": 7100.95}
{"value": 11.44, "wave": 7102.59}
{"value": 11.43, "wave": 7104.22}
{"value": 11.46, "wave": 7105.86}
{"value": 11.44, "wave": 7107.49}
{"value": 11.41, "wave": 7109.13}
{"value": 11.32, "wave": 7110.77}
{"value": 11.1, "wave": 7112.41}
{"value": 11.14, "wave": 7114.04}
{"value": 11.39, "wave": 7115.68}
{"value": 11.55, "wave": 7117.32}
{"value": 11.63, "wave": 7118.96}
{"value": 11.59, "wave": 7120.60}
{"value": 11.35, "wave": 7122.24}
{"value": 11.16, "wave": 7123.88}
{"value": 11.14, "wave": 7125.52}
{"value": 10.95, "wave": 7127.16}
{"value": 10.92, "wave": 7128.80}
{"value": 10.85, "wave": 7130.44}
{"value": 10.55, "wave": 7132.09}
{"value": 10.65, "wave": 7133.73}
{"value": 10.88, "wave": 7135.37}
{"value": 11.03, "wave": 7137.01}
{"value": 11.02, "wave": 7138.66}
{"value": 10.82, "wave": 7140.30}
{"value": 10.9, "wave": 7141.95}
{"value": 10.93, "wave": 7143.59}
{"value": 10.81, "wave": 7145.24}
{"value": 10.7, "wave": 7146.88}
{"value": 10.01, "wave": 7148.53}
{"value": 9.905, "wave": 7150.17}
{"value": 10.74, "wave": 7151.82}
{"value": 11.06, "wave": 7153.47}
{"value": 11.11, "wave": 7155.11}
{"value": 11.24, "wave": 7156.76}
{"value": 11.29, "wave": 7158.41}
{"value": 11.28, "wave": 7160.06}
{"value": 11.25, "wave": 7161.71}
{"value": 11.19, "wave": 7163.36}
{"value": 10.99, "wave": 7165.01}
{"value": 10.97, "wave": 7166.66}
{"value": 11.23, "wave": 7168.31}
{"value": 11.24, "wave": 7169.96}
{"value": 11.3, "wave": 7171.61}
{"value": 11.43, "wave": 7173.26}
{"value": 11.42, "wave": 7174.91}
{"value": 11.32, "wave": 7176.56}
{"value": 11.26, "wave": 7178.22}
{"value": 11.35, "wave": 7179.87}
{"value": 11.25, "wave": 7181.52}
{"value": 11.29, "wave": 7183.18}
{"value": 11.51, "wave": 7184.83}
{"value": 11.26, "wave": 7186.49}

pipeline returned 17.9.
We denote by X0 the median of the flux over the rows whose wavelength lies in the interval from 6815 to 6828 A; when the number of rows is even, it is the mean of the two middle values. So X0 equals 11.0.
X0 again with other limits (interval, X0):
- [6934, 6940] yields 11.2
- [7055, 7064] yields 11.5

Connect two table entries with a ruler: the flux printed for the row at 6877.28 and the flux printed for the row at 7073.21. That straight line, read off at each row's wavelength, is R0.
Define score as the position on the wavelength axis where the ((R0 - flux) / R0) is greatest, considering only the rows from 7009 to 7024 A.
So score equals 7018.05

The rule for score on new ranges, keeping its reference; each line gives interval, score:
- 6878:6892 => 6883.61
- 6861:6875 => 6863.04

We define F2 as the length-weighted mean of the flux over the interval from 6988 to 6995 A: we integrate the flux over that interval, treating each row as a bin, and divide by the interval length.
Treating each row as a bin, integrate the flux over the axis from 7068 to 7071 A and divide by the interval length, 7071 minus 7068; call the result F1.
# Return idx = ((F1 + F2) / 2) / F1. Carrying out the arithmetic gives 1.00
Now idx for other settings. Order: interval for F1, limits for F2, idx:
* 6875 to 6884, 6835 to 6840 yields 1.02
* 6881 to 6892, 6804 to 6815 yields 1.02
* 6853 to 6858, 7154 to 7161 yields 1.03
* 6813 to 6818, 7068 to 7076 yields 1.02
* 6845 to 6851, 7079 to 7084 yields 1.05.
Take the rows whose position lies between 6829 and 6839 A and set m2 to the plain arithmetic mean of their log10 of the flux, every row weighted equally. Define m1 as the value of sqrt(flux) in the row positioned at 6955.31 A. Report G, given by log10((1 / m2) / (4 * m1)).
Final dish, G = -1.14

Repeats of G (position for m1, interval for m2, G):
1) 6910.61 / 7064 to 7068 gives -1.15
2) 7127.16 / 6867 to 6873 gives -1.13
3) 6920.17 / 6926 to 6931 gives -1.13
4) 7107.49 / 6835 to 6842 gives -1.15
